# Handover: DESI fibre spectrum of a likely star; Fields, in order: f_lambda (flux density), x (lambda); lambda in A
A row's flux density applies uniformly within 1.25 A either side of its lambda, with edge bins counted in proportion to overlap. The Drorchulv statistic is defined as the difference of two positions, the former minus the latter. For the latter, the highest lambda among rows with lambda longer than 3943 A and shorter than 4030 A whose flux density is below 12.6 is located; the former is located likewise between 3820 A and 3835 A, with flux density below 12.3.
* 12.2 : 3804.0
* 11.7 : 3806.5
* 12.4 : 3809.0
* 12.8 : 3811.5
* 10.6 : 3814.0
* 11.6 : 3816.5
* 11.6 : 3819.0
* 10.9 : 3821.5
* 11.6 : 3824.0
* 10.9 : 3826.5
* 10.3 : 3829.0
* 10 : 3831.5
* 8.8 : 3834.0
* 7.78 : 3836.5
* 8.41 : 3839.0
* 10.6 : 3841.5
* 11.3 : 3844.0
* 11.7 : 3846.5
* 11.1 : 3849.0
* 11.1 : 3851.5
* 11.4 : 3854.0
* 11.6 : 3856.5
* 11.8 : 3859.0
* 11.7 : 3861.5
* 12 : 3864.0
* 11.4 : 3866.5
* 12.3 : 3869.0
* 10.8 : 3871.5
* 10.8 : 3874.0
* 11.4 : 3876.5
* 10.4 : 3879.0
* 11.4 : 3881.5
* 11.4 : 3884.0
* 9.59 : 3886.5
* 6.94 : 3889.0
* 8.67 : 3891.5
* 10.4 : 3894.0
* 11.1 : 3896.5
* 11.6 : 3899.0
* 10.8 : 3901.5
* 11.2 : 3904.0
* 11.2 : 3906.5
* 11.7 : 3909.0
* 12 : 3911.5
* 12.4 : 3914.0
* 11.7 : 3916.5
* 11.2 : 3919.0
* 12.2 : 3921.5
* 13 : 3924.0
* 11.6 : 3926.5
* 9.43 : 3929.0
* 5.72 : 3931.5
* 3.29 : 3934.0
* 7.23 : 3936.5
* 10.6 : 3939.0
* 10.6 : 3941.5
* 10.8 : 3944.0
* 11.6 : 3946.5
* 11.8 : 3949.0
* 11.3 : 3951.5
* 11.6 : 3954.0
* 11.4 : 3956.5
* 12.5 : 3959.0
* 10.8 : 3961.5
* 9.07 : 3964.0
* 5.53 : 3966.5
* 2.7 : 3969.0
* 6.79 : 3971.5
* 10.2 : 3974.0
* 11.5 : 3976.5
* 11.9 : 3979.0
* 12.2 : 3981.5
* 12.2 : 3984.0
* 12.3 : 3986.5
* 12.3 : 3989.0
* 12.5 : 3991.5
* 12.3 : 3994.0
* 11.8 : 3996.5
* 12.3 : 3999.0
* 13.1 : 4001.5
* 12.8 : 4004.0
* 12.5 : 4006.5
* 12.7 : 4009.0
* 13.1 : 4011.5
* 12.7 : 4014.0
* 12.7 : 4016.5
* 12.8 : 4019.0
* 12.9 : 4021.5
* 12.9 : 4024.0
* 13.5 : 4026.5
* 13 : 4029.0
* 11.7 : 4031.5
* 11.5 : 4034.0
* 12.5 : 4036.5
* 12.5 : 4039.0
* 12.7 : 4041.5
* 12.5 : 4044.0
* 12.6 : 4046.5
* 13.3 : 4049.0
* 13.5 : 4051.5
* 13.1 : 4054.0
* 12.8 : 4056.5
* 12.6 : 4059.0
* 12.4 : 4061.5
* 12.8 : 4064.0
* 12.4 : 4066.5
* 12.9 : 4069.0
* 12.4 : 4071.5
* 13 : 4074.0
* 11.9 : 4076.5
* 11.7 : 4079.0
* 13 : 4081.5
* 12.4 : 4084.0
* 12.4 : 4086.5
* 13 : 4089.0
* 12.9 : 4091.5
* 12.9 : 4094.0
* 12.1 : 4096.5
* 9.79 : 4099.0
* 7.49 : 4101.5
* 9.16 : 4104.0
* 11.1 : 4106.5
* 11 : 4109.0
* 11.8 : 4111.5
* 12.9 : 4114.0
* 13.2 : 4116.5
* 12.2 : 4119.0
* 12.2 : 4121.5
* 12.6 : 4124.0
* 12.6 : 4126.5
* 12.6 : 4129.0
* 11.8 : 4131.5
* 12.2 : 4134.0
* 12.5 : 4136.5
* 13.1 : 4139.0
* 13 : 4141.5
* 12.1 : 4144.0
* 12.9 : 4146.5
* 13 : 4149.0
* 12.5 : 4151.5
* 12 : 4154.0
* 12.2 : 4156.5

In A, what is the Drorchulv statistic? -172.5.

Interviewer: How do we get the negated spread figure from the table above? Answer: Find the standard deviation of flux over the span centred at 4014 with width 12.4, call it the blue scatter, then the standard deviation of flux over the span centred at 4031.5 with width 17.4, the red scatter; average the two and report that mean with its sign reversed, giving -0.4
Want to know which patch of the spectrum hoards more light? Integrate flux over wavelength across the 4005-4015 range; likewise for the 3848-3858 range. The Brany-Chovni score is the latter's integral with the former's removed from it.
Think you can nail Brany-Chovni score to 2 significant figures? -14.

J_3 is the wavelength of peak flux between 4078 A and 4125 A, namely 4116.5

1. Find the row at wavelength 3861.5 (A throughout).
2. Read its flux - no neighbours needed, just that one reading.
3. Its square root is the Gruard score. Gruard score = 3.42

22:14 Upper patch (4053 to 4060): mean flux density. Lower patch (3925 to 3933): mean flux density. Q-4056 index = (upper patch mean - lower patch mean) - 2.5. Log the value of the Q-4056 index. 1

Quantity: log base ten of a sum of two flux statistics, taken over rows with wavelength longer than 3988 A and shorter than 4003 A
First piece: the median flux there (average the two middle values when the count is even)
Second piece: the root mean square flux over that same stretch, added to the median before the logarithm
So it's 1.39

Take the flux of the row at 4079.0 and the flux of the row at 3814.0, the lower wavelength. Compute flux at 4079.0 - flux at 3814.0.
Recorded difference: 1.10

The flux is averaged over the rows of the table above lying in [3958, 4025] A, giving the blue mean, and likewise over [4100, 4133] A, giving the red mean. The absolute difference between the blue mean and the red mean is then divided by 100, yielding 0.002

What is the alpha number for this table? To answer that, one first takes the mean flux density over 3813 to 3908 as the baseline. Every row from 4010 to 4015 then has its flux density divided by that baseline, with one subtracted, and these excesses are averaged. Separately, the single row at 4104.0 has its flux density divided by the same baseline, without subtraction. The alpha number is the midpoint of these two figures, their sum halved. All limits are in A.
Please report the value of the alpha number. 0.527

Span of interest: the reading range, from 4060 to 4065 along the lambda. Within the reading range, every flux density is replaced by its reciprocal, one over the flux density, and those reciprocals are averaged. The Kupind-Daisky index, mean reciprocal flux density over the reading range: 0.0794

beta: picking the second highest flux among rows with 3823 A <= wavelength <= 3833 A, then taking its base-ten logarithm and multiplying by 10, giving 10.4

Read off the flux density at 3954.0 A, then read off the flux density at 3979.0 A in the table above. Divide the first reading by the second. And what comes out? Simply 0.97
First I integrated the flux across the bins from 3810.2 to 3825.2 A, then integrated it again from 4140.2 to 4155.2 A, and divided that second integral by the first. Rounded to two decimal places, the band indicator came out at 1.09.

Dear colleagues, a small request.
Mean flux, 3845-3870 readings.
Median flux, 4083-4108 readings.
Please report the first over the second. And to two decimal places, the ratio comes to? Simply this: 0.95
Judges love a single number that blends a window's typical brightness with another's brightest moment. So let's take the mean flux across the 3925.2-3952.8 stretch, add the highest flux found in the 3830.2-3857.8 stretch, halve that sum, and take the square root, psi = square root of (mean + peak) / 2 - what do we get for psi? 3.25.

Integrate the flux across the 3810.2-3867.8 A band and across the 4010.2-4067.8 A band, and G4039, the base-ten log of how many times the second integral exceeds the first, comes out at 0.066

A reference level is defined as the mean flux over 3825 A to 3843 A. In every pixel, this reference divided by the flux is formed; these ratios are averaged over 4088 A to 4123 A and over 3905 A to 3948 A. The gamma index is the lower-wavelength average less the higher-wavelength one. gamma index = 0.19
